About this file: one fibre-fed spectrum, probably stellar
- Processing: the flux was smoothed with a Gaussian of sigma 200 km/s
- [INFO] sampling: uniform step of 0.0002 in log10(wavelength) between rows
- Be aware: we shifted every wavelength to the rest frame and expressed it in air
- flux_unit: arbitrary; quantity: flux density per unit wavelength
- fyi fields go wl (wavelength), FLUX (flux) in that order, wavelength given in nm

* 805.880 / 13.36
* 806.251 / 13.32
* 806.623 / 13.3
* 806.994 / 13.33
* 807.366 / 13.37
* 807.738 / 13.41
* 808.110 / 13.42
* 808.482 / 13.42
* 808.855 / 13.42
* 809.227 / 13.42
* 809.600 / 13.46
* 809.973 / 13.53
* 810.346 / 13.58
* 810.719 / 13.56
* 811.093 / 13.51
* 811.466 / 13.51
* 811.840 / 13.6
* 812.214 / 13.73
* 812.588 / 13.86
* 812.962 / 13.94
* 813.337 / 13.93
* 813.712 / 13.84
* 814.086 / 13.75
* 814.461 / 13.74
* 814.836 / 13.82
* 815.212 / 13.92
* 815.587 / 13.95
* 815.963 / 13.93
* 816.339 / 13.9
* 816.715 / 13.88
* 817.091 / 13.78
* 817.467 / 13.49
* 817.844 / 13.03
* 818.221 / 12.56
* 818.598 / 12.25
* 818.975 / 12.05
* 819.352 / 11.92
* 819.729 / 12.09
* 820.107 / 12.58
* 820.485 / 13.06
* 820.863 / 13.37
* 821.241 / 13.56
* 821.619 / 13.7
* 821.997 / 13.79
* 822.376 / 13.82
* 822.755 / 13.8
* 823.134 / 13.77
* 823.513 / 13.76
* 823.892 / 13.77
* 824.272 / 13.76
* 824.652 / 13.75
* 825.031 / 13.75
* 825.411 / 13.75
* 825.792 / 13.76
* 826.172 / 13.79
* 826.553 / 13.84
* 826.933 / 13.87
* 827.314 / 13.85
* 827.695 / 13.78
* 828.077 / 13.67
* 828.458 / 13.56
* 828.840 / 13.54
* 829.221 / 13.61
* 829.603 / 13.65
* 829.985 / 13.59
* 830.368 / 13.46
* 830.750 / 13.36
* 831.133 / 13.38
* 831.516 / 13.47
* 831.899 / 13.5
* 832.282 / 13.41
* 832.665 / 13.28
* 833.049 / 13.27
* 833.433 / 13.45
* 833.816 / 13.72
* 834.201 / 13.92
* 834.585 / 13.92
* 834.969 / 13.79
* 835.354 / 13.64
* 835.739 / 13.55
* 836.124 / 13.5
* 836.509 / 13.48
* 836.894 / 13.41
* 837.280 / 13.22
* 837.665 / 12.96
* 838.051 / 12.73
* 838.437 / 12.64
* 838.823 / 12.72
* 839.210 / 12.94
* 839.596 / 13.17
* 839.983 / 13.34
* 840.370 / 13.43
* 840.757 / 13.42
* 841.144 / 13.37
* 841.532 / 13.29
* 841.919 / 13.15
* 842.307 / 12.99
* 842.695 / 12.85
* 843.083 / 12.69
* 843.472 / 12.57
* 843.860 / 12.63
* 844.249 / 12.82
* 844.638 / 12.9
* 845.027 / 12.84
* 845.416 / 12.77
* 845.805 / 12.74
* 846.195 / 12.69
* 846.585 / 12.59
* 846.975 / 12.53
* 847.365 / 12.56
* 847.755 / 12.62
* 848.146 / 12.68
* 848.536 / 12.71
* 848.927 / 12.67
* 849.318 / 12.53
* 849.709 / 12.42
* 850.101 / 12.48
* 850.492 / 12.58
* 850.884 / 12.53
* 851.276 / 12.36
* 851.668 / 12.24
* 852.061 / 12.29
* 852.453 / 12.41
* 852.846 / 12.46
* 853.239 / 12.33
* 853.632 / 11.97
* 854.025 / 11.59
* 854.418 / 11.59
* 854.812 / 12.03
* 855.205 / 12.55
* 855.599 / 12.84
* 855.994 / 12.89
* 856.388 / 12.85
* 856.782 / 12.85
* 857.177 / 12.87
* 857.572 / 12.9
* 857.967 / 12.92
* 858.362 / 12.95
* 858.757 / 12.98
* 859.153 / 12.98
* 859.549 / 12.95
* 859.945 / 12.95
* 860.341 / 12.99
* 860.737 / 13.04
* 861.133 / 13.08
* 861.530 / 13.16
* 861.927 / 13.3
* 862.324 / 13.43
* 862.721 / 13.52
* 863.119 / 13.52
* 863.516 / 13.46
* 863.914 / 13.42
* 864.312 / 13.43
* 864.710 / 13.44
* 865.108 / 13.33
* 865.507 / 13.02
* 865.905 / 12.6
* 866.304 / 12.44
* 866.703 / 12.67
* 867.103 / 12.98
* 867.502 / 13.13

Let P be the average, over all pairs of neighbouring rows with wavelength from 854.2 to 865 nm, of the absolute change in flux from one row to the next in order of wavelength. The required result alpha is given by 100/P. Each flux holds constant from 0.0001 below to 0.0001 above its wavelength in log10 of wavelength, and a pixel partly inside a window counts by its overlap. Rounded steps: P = 0.084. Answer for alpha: 1187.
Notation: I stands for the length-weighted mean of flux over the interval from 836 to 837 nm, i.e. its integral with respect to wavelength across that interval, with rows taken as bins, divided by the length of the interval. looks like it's 13.5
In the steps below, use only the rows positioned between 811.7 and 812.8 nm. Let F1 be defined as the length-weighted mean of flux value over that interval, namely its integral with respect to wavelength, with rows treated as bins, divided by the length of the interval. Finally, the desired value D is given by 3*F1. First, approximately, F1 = 13.7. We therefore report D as 41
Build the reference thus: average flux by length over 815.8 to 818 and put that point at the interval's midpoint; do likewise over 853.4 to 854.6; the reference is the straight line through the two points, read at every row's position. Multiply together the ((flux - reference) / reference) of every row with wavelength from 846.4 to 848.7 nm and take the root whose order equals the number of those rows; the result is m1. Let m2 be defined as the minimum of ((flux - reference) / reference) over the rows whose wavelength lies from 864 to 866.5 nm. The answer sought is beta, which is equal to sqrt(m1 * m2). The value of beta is 0.073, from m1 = 0.044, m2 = 0.12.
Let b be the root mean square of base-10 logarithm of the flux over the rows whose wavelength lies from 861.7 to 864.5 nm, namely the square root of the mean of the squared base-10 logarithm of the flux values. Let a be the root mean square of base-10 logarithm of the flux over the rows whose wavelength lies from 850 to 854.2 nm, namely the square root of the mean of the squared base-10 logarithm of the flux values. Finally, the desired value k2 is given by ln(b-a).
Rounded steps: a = 1.09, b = 1.13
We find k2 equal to -3.25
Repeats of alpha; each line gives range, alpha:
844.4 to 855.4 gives 796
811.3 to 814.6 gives 1270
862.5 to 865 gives 4167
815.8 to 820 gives 459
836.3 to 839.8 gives 584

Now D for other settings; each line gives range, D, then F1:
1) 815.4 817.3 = 42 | 13.9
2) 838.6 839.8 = 39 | 12.9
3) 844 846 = 38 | 12.8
